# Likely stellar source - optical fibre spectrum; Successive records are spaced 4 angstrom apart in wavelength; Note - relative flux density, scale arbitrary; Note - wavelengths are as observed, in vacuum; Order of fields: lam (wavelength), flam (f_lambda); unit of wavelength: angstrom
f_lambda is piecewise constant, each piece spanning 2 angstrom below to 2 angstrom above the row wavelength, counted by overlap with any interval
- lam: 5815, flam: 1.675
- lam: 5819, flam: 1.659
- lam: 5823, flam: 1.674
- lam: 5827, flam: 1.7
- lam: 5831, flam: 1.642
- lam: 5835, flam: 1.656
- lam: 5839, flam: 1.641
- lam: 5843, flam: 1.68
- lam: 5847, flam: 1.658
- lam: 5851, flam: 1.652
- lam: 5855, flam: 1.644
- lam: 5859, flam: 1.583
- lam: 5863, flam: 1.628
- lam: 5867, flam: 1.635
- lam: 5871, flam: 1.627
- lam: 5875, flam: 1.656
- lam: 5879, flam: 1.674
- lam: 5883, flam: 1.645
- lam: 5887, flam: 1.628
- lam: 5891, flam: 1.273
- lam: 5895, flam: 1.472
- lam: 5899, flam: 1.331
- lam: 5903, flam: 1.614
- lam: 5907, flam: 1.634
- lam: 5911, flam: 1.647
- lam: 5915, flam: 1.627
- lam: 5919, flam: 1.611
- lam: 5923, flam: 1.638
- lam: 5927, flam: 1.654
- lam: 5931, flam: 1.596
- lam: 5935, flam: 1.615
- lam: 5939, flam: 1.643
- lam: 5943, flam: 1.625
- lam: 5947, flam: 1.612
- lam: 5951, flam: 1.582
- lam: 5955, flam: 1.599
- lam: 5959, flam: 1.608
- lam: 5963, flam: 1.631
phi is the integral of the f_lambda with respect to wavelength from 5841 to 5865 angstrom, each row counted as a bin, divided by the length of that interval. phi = 1.64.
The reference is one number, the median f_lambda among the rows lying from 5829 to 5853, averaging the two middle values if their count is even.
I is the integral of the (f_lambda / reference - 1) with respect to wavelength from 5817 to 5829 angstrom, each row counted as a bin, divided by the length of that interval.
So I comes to 0.014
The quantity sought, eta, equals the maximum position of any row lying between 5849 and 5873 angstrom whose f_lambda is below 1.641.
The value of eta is 5871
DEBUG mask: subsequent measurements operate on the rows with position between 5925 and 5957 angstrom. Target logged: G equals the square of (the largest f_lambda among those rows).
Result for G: 2.74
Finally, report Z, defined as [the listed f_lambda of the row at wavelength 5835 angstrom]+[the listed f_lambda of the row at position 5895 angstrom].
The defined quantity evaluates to 3.13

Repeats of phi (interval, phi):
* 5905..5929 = 1.64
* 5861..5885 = 1.64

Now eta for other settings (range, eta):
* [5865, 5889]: 5887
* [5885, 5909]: 5907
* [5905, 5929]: 5923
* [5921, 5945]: 5943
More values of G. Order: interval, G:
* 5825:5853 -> 2.89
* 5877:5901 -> 2.80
